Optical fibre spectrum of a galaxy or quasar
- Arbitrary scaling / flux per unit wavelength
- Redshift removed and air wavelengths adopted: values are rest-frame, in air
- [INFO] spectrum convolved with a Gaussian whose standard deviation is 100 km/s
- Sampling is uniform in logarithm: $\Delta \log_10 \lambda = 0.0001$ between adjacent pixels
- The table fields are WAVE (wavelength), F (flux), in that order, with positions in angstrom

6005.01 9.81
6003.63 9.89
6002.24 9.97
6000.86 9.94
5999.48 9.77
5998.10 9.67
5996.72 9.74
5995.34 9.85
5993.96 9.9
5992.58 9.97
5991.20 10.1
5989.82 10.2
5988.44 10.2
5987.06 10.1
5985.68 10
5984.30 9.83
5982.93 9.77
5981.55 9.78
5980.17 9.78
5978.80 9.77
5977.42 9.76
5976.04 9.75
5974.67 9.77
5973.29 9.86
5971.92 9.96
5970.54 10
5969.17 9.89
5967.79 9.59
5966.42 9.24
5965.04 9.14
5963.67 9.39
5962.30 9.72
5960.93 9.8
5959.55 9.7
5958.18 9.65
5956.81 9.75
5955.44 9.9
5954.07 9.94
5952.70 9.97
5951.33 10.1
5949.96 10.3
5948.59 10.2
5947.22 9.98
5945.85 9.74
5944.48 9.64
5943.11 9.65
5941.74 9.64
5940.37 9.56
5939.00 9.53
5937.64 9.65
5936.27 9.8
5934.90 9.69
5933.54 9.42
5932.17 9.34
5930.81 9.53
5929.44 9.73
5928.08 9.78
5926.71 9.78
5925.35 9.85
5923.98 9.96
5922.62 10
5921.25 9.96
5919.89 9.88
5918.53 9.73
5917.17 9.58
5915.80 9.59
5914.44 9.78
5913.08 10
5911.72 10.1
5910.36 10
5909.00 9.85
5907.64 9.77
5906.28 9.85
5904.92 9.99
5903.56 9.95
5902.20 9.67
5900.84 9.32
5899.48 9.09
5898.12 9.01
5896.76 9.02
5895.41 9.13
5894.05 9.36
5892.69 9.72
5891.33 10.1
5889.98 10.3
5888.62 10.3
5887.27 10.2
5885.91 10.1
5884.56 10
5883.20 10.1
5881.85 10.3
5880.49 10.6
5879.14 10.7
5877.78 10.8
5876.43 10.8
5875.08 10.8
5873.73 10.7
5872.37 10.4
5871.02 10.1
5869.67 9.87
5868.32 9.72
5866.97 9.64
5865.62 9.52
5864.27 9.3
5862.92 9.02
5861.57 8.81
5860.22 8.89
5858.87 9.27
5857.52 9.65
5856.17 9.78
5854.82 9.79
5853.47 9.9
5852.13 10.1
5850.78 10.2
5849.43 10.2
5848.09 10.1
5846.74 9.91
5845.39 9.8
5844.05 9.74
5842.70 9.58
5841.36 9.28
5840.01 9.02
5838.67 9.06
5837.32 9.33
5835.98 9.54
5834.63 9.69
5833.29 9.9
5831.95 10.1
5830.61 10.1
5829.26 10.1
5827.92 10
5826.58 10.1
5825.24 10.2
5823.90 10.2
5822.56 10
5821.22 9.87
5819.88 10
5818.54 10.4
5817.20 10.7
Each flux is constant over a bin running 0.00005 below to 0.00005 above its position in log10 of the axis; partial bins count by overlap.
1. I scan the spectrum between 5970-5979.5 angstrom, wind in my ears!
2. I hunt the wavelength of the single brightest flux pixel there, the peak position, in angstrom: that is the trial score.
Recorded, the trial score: 5970.54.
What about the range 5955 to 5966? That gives 5955.44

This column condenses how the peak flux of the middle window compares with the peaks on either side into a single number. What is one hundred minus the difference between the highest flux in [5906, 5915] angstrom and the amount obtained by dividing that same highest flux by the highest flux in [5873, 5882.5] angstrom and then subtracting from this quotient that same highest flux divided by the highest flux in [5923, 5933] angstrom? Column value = 89.82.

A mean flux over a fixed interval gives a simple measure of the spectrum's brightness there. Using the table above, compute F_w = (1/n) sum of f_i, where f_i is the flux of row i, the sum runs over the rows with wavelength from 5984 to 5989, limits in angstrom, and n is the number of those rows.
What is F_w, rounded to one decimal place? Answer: 10.0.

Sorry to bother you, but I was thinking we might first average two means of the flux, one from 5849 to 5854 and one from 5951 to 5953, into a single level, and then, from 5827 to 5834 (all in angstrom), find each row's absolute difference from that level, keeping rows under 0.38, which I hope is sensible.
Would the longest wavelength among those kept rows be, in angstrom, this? 5833.29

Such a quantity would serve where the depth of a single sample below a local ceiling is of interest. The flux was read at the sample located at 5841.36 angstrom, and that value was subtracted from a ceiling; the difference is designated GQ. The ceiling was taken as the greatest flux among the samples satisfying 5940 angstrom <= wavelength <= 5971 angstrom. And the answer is 1.0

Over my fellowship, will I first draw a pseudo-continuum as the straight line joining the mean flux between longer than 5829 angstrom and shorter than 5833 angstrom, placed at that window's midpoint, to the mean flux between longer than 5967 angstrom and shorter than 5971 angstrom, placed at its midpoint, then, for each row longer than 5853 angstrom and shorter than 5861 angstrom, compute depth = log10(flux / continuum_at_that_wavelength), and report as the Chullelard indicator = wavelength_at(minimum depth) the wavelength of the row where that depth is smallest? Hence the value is 5860.22 angstrom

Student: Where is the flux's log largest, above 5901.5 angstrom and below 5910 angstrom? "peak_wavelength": 5904.92 angstrom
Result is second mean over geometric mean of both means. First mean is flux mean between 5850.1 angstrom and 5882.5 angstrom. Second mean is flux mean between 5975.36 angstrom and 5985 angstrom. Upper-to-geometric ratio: 0.99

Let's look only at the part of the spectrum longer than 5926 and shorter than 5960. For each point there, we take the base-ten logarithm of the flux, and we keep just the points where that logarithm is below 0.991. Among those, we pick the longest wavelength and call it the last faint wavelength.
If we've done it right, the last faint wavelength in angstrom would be 5959.55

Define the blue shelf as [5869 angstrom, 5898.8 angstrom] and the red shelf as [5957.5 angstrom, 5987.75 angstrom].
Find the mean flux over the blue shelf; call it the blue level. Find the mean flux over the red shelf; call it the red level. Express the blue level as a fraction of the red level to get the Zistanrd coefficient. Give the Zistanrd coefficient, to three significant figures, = 1.04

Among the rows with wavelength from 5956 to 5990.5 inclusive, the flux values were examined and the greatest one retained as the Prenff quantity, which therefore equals 10.2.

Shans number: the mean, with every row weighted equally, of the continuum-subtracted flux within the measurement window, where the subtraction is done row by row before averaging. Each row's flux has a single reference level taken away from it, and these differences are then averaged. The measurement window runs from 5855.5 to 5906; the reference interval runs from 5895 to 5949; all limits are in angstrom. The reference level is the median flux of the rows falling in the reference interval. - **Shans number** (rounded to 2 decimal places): 0.10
